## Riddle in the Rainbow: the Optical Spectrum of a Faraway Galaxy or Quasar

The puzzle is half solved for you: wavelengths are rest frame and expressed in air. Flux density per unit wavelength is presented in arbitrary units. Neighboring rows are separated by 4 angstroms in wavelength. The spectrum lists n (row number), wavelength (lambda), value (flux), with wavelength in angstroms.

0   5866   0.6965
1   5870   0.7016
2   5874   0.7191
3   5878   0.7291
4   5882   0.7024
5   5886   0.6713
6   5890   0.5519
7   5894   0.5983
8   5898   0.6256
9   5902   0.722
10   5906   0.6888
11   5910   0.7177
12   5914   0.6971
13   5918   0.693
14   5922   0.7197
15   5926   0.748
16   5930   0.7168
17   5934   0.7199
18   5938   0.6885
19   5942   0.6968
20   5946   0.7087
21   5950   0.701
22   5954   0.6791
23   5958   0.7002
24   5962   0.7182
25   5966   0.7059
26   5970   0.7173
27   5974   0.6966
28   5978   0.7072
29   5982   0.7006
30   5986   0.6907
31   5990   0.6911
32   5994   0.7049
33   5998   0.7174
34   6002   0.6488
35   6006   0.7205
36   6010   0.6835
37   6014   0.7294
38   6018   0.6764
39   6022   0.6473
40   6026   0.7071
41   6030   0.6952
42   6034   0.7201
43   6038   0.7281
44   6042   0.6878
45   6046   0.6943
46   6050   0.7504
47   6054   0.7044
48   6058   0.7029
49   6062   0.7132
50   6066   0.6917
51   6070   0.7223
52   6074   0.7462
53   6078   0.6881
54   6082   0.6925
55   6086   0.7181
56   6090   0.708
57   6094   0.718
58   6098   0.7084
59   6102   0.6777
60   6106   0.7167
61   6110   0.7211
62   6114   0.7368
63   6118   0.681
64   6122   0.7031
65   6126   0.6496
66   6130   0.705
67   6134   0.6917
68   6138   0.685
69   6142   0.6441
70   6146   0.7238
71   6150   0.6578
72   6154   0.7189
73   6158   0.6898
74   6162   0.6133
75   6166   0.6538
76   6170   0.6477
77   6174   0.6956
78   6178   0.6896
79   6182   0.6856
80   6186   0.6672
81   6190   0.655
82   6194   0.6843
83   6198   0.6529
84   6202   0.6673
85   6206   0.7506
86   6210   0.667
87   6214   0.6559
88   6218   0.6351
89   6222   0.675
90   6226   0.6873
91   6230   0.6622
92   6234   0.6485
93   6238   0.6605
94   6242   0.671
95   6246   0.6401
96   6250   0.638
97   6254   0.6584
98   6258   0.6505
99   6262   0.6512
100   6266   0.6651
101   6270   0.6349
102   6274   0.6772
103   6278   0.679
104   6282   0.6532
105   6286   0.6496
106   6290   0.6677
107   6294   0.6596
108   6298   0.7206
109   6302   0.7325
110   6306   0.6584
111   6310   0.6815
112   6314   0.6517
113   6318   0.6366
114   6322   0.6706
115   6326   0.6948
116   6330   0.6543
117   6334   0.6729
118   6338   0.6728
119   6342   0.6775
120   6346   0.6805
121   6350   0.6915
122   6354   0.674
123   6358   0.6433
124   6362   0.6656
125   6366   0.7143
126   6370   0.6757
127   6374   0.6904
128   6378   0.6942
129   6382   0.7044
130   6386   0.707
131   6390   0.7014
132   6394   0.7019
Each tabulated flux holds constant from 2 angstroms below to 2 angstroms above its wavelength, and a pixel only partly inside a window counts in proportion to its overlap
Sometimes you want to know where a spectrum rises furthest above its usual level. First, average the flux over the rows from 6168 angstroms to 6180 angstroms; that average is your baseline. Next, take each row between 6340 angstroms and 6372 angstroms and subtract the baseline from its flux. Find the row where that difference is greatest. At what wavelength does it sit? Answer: 6366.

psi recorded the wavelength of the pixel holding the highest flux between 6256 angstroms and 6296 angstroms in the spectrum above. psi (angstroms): 6278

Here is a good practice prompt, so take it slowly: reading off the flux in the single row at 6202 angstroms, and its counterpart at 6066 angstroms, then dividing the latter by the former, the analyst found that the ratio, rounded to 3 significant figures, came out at 1.04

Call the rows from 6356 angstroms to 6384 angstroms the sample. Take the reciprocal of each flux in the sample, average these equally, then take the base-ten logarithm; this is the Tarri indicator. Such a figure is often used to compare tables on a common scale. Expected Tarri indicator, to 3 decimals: 0.165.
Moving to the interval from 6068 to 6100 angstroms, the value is 0.147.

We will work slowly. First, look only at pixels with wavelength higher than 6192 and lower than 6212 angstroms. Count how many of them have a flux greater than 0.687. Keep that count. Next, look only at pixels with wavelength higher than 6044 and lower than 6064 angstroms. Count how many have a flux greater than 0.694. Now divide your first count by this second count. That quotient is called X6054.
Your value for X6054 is 0.20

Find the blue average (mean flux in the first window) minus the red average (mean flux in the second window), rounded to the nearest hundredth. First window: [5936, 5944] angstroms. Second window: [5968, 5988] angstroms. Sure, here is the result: -0.01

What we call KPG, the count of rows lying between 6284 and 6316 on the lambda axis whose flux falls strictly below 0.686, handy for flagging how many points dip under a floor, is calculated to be 6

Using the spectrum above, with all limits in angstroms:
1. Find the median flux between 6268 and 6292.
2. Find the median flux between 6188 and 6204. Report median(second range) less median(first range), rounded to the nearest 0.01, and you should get 0.00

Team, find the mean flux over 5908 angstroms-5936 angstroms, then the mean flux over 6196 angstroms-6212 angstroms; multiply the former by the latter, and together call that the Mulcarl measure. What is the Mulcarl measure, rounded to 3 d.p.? 0.490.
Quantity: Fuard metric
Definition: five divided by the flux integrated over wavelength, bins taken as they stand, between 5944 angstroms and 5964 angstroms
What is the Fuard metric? 0.356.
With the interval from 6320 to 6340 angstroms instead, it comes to 0.371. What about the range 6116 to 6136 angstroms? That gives 0.364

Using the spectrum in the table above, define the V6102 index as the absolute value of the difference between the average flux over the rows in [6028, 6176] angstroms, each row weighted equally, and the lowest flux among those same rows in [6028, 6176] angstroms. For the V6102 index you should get 0.08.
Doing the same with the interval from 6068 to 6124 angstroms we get 0.03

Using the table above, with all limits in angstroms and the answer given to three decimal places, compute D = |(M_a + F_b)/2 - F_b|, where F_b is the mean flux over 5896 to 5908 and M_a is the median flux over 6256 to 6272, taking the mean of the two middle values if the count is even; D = 0.014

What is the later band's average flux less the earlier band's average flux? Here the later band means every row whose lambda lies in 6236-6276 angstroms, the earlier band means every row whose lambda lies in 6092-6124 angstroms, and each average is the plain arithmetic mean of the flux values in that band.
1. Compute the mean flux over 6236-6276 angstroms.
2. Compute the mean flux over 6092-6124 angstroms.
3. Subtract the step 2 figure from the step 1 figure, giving -0.053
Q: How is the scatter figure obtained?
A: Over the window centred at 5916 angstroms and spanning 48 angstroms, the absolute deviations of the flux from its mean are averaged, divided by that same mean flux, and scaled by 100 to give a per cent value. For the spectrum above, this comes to 4.3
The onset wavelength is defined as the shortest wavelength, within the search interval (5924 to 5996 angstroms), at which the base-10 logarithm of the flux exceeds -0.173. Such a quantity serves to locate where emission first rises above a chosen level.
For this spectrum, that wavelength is 5926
